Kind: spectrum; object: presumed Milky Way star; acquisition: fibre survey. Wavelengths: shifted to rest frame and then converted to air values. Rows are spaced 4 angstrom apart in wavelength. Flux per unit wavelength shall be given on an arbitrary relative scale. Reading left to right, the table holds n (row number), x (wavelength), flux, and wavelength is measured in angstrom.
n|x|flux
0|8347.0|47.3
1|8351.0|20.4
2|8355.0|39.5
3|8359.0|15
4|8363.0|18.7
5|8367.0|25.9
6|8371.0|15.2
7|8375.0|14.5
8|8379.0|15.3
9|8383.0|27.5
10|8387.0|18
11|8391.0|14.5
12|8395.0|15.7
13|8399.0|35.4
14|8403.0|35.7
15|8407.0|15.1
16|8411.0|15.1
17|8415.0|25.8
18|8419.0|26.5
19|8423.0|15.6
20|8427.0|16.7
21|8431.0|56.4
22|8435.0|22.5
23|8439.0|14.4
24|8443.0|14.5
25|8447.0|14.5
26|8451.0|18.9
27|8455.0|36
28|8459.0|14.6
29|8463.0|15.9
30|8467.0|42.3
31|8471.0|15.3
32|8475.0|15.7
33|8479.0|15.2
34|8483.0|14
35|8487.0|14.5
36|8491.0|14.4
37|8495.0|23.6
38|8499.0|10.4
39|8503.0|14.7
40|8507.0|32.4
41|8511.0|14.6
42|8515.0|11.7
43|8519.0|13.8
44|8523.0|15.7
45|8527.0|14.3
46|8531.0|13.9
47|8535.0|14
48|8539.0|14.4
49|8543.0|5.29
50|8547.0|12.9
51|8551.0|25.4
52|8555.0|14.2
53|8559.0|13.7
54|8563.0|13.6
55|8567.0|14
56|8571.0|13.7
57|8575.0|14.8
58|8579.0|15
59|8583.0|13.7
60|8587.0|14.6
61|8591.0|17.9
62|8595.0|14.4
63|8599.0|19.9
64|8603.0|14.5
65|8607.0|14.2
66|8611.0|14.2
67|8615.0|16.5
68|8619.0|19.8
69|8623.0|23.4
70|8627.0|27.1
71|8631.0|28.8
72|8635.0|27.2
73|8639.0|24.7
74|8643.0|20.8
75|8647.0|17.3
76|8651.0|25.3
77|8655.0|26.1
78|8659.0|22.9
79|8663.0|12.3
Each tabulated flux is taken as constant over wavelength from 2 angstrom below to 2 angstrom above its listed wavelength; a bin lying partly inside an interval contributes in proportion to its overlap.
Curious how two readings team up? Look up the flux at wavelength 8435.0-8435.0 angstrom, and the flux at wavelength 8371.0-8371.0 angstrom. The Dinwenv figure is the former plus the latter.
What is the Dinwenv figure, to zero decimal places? 38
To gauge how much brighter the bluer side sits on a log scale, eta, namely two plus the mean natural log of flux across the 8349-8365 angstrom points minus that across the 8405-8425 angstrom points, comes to 2.14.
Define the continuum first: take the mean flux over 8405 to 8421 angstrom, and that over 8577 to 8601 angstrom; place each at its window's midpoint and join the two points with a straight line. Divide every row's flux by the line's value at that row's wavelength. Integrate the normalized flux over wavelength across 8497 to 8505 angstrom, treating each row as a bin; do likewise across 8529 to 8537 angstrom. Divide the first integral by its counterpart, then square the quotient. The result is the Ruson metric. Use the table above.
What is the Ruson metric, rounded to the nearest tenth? 0.7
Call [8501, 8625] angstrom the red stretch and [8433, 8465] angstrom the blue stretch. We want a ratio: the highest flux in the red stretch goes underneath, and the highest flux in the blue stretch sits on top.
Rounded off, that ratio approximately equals 1.1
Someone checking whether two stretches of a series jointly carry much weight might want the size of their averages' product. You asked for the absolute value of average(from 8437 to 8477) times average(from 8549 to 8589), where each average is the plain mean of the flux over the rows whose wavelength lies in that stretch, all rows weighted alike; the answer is 309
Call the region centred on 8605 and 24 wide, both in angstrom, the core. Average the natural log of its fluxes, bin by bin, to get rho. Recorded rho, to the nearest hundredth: 2.74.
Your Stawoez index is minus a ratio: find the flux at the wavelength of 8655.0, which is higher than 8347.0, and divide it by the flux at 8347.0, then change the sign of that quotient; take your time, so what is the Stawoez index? -0.55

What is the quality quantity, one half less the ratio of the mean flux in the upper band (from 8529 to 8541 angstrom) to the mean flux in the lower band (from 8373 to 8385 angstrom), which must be -0.24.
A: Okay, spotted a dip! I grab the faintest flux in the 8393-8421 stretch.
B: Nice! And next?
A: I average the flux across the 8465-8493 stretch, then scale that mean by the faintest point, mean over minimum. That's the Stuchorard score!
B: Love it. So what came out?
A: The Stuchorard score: 1.2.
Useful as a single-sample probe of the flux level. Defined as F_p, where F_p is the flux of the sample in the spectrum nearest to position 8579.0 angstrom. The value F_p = 15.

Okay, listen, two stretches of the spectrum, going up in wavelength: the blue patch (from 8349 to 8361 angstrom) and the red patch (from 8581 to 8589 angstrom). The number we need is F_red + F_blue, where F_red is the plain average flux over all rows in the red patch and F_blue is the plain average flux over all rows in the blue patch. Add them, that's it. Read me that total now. 39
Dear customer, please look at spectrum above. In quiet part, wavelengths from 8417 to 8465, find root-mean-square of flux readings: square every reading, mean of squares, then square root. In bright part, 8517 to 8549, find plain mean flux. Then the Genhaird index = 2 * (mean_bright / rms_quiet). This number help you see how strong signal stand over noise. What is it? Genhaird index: 1.03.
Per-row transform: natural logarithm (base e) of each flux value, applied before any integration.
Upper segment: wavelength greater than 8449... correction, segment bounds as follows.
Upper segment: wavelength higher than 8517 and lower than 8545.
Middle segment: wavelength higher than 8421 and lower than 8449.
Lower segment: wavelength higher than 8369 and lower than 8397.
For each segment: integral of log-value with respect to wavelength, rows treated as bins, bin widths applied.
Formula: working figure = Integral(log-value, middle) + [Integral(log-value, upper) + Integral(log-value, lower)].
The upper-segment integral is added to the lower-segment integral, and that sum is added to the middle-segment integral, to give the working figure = 232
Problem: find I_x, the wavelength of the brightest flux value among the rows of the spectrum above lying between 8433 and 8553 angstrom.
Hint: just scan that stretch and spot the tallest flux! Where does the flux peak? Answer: 8467.0 angstrom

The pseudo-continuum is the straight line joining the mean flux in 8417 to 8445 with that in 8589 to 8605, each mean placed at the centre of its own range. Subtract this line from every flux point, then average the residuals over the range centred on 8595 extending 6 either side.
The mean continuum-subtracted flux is 1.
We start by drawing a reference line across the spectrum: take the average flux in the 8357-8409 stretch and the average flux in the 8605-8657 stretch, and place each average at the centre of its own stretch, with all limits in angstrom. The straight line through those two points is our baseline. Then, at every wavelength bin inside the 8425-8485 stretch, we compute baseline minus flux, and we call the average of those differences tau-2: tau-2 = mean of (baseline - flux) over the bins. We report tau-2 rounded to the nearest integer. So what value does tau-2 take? -1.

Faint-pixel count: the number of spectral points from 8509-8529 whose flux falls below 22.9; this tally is 5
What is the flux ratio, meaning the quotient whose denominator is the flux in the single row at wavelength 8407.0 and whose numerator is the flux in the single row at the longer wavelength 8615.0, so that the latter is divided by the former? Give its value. 1.1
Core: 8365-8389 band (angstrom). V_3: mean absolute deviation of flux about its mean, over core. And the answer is 4.9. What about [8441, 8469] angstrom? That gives 9.6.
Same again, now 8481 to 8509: 5.9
